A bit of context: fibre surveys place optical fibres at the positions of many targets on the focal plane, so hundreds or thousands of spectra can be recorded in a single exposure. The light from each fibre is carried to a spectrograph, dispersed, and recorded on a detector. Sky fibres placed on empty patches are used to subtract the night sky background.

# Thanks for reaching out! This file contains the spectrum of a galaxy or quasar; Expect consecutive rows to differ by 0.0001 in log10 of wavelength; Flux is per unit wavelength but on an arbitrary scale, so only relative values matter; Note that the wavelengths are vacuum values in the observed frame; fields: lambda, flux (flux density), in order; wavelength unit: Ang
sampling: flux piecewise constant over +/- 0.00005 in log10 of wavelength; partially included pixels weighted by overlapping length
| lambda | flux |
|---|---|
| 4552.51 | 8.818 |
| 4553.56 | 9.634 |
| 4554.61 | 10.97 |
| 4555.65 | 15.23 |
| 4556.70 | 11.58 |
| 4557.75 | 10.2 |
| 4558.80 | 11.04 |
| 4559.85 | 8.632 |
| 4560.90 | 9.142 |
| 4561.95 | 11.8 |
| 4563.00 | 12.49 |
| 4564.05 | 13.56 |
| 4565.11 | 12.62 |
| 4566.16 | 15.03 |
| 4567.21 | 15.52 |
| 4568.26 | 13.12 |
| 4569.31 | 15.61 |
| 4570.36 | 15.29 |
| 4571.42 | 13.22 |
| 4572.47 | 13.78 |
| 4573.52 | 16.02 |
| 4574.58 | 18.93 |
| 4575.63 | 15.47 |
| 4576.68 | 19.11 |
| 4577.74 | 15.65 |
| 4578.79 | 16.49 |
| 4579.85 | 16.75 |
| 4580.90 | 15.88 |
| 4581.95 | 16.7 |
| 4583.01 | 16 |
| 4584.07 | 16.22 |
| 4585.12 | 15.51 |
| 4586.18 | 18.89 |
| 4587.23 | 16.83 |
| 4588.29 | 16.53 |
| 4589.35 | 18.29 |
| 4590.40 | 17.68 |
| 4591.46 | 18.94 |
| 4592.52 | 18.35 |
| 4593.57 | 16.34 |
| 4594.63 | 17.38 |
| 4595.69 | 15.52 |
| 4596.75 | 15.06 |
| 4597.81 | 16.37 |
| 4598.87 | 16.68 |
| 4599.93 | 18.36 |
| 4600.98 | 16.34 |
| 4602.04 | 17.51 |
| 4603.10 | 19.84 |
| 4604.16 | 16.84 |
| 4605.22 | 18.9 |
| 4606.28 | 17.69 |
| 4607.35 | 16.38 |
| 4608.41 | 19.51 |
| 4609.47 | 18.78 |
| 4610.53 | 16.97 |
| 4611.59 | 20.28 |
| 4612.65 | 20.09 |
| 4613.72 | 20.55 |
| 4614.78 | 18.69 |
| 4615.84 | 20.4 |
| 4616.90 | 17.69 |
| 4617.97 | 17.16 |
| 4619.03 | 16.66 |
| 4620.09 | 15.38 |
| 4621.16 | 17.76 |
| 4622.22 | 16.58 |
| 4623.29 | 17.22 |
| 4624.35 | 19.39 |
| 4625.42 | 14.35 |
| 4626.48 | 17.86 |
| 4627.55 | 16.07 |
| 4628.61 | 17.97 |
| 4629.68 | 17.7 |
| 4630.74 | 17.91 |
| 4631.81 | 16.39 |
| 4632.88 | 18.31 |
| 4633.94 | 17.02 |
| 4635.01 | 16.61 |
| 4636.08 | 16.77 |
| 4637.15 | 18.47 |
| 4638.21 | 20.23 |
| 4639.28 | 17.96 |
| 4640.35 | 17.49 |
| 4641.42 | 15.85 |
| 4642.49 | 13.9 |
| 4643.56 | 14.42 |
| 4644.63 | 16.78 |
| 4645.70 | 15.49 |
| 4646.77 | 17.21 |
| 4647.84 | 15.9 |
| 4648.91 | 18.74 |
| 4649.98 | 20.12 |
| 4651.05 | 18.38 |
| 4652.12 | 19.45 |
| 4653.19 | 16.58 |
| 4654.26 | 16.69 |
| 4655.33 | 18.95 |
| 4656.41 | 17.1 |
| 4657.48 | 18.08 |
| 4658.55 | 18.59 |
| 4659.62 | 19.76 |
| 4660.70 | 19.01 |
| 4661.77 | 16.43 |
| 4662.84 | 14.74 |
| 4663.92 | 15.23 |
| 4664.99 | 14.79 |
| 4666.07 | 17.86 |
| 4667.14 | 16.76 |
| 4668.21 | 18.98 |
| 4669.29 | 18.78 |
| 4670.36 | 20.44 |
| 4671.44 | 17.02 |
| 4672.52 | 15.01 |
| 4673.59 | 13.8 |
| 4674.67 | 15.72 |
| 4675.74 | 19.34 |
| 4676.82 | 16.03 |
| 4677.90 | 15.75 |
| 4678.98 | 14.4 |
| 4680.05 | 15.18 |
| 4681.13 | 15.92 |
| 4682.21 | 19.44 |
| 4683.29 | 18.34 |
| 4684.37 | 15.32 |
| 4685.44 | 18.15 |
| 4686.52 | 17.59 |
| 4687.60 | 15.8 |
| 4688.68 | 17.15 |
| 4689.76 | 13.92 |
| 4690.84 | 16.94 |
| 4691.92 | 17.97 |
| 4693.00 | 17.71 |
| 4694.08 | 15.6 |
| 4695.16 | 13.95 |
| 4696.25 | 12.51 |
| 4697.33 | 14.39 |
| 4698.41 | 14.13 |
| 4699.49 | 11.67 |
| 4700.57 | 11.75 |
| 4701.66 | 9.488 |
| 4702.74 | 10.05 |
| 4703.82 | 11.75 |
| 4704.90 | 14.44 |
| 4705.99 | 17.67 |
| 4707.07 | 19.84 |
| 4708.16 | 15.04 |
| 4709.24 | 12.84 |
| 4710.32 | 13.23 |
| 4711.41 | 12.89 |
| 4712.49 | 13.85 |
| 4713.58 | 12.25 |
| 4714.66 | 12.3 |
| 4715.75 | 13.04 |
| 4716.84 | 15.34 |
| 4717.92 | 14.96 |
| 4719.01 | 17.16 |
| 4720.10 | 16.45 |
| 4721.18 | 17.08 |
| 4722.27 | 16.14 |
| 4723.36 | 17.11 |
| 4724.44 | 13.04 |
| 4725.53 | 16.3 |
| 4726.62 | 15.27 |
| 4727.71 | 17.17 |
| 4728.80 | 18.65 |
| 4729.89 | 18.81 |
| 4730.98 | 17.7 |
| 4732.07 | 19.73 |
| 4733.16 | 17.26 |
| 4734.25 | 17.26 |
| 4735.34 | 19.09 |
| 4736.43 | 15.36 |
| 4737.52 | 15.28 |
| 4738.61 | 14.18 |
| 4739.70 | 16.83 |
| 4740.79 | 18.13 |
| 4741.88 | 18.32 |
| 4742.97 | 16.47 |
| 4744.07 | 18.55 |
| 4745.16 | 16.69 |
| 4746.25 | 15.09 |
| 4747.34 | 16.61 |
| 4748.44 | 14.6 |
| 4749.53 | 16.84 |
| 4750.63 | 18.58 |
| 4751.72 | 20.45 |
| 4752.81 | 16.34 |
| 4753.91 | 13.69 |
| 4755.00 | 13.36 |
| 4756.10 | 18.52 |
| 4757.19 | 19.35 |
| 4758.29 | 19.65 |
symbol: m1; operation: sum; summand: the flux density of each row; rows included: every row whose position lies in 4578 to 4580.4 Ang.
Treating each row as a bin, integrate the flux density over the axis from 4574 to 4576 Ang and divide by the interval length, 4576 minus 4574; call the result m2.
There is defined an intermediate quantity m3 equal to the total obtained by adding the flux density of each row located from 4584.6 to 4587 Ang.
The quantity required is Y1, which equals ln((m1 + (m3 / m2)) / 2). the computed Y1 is 2.87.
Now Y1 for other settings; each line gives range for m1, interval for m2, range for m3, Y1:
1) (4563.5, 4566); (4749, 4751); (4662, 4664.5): 2.63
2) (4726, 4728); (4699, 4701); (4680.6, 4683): 2.88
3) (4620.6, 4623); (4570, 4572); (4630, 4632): 2.91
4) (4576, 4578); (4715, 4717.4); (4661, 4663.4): 2.92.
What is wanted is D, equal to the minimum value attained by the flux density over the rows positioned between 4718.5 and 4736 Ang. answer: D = 13.04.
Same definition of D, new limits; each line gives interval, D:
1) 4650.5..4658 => 16.58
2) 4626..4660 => 13.9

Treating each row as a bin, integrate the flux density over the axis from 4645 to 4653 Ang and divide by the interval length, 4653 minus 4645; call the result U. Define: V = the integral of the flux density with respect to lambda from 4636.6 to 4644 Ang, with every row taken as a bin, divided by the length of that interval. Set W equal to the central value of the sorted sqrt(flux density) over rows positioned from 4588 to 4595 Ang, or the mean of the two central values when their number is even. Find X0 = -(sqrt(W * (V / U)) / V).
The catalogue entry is -0.118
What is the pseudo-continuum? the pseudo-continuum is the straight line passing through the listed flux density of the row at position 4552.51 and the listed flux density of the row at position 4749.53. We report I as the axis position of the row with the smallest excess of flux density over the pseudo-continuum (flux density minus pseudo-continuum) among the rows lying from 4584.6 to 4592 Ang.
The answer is 4585.12 Ang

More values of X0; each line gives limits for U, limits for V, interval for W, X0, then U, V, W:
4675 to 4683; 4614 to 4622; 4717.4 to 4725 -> -0.117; 16.6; 17.7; 4.06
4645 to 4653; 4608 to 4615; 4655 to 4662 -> -0.112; 17.8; 19.3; 4.31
